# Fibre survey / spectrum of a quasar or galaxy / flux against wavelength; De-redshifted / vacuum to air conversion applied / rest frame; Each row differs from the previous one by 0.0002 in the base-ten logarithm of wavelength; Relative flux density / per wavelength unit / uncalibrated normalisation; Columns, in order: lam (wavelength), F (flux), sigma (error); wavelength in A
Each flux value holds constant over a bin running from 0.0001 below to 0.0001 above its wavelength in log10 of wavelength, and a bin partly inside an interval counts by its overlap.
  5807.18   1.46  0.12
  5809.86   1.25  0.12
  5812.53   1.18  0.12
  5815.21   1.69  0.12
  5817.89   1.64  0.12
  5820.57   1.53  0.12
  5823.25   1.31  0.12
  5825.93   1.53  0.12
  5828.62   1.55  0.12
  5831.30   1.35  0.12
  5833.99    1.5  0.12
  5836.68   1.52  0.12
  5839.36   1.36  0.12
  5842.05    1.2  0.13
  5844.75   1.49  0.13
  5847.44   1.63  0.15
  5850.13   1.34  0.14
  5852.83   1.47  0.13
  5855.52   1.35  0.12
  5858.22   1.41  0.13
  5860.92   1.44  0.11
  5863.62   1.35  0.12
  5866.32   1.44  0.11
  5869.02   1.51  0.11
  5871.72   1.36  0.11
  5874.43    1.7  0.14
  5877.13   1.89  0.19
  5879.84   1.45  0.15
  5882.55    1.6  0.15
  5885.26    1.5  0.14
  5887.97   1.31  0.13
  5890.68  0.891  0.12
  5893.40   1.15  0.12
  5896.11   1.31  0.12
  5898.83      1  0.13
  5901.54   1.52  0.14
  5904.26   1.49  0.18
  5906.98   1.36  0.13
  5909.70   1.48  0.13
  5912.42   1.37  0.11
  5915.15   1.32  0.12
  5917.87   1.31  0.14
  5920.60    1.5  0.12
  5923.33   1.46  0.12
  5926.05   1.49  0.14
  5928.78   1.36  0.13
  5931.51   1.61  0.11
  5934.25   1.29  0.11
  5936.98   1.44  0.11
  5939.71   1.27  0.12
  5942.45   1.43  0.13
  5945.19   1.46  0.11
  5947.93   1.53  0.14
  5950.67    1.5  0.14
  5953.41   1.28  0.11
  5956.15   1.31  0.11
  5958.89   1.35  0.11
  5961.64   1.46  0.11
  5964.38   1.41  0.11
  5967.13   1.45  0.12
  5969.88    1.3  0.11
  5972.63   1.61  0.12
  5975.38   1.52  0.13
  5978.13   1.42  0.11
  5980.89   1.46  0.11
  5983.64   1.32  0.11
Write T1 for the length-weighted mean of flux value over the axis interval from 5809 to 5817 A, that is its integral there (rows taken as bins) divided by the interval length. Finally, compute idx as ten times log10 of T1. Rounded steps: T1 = 1.40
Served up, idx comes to 1.45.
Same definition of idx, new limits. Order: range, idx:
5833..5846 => 1.49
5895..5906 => 1.24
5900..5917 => 1.51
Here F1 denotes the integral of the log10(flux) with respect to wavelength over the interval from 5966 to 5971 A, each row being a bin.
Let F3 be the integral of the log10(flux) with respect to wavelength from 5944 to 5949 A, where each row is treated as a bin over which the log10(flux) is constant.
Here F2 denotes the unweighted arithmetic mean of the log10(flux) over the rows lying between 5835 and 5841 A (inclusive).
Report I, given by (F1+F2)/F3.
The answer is 1.0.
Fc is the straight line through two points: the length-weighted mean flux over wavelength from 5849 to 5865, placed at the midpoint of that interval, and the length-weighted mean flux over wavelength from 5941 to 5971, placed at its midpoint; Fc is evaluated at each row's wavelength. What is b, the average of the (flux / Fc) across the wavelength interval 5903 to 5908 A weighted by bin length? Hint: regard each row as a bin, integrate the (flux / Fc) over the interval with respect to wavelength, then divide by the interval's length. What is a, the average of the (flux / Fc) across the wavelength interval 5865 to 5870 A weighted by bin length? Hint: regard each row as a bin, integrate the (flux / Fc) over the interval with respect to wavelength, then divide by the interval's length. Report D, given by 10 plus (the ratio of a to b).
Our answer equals 11.0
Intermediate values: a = 1.06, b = 1.02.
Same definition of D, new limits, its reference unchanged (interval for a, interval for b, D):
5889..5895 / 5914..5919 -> 10.8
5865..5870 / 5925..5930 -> 11.0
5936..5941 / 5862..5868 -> 11.0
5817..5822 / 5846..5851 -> 11.1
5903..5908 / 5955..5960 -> 11.1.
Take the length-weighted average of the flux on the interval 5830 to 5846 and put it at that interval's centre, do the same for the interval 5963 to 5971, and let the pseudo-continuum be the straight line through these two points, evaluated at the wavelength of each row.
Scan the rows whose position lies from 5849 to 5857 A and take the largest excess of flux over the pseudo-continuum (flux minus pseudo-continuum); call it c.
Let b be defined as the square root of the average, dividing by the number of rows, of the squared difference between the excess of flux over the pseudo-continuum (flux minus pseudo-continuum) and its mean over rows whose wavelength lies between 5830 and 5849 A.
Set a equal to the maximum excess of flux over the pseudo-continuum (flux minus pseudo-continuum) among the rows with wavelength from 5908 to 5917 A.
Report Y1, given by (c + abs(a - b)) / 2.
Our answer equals 0.06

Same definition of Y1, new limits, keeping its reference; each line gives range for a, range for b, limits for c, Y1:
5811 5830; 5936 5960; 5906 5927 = 0.15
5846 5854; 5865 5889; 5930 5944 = 0.14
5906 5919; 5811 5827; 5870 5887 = 0.29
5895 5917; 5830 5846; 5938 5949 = 0.07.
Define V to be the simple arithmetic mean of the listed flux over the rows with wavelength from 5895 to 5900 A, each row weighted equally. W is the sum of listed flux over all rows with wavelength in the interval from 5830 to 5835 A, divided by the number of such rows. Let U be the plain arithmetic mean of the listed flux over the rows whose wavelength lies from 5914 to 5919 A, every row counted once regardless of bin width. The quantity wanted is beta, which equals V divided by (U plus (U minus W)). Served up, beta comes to 0.96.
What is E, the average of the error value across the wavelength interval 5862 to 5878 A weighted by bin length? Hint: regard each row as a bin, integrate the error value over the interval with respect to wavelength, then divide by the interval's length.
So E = 0.128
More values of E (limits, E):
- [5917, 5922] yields 0.129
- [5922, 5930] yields 0.130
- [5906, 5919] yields 0.126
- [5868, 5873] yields 0.110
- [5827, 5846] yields 0.123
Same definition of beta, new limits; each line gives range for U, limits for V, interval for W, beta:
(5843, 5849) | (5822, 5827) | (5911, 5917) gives 0.80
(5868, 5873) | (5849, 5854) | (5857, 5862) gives 0.97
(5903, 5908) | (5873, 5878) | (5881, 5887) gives 1.38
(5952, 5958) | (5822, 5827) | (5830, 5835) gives 1.22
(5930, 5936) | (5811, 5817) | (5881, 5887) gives 1.06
